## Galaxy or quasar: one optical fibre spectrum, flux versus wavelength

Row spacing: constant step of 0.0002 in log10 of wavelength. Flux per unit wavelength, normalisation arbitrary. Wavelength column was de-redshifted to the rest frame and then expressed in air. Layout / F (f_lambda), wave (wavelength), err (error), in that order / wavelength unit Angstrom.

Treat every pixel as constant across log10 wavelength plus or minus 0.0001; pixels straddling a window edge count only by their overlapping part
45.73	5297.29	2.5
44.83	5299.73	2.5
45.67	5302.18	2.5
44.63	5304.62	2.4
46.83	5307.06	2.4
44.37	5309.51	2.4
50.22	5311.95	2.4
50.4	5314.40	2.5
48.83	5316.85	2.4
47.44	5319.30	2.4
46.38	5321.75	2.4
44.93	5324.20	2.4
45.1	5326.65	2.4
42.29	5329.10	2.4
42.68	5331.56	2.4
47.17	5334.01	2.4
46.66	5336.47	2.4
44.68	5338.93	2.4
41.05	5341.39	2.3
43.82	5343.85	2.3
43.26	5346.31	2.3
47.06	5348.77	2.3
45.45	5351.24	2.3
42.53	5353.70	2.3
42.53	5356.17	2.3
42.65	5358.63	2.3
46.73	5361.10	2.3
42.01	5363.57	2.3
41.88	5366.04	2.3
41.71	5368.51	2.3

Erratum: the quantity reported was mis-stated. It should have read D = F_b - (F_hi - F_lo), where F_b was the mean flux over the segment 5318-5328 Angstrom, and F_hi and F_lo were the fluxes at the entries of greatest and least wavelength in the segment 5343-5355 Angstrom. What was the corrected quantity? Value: 47.3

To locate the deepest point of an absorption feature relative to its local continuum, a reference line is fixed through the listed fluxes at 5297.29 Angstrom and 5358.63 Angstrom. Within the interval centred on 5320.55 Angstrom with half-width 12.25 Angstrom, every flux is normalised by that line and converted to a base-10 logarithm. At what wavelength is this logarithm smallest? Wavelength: 5329.10 Angstrom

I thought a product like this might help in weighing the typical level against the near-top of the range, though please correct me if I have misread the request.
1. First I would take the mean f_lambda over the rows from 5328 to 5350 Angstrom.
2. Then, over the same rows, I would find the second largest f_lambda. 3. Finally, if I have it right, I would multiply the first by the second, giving 2085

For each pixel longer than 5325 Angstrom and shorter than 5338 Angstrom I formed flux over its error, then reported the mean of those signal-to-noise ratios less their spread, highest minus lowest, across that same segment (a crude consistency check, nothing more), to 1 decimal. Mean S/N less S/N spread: 16.6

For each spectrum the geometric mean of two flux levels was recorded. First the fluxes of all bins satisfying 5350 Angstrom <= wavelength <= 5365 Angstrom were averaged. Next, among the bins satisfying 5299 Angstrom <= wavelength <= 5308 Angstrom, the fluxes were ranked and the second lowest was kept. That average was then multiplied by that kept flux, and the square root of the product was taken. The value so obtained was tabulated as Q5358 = 44.2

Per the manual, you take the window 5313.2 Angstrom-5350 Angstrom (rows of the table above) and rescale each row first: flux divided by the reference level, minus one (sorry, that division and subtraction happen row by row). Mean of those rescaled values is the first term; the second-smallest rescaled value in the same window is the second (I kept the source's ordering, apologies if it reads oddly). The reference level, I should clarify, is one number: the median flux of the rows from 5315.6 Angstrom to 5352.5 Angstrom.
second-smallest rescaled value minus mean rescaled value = -0.070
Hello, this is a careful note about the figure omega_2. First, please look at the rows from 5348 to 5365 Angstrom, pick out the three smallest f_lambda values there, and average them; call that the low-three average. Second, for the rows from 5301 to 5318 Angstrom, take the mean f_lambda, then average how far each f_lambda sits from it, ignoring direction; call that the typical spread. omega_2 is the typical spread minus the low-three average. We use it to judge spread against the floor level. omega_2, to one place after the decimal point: -40.2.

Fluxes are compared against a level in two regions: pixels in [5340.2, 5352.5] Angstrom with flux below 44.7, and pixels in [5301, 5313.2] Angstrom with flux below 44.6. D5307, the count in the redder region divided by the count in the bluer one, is 3.0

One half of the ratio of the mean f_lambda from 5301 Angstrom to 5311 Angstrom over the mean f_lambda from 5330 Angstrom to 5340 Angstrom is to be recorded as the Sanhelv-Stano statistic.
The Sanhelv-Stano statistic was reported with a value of 0.50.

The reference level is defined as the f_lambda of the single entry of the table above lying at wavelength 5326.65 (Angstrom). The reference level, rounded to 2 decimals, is 45.10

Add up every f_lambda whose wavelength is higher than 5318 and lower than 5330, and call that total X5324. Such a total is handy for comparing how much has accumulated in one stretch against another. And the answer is 226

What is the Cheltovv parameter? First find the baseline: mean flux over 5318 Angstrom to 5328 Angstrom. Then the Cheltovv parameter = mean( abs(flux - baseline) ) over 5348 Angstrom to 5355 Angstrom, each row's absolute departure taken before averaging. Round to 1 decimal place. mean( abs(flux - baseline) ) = 1.7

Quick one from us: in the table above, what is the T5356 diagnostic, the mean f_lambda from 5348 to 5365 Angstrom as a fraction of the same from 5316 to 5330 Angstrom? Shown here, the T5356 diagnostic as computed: 0.96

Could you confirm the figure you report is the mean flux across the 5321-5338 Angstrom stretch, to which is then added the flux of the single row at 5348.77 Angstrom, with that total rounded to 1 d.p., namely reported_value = 92.1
